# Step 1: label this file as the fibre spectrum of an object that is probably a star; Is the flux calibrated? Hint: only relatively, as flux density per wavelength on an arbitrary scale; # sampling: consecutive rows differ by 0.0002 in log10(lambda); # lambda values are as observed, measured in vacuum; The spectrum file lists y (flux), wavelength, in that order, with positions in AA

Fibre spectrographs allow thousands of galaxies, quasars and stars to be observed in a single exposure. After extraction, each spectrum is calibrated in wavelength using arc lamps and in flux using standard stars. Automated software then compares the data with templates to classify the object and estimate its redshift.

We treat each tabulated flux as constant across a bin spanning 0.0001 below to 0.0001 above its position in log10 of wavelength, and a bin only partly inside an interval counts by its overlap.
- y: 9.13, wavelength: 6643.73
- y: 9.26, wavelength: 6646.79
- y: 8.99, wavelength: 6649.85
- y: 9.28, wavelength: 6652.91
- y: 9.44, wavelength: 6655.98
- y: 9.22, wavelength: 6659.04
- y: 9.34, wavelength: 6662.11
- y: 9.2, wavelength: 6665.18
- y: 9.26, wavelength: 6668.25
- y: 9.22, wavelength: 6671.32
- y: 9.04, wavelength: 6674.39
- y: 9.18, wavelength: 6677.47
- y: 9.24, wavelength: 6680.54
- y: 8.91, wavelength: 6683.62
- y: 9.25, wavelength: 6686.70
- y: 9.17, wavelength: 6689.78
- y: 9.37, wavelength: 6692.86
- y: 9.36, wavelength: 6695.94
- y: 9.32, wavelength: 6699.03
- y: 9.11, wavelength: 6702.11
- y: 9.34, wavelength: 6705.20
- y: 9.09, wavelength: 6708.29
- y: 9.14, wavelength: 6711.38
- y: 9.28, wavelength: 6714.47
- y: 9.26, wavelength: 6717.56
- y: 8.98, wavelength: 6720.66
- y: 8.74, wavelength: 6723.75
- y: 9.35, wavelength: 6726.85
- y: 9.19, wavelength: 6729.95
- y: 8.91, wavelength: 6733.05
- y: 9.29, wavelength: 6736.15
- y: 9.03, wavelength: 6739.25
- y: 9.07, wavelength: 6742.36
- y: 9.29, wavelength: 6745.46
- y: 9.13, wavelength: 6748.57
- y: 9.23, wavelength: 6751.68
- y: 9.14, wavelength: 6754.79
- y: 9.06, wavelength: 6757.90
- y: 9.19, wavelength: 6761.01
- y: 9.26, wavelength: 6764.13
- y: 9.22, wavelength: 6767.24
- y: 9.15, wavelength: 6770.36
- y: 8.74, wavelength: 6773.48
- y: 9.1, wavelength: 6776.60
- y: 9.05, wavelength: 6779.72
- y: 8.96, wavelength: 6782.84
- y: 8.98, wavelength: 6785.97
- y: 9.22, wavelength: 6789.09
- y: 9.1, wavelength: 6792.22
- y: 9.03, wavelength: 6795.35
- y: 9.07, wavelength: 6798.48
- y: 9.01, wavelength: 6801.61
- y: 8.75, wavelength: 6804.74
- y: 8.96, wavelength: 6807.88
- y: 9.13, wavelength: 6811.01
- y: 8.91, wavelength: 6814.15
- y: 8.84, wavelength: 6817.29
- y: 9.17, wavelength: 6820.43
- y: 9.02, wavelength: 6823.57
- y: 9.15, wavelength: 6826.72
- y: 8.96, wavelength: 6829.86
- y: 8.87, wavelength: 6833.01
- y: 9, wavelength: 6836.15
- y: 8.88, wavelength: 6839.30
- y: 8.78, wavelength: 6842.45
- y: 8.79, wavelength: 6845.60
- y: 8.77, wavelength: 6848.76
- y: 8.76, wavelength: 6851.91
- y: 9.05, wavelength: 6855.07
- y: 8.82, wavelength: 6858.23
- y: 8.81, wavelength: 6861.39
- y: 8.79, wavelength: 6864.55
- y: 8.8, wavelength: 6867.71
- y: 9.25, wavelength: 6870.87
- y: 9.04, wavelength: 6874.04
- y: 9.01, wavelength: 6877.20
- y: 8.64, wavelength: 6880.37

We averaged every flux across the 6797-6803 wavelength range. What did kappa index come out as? 9.04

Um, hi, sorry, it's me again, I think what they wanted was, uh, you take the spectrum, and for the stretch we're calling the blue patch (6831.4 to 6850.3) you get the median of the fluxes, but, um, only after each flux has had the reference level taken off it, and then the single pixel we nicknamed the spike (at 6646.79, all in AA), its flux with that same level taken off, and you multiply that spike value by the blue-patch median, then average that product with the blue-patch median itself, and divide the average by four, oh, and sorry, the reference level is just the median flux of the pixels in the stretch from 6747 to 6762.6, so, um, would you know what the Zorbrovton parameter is -0.043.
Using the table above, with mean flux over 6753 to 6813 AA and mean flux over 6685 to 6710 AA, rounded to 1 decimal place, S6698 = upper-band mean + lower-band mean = 18.3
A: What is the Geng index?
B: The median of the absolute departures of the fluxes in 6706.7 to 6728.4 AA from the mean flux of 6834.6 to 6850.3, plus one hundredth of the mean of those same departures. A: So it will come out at 0.30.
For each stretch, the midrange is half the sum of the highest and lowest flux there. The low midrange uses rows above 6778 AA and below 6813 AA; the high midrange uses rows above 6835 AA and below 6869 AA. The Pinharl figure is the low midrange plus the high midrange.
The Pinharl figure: 17.9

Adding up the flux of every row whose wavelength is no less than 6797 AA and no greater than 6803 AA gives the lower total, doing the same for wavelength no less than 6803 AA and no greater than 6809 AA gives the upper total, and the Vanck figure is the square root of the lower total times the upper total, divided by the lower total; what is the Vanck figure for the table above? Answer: 0.99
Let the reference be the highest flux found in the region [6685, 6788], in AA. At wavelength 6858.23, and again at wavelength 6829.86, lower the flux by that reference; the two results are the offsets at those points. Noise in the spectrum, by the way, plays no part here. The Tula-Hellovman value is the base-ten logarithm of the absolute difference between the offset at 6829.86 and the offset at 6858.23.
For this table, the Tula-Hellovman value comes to -0.85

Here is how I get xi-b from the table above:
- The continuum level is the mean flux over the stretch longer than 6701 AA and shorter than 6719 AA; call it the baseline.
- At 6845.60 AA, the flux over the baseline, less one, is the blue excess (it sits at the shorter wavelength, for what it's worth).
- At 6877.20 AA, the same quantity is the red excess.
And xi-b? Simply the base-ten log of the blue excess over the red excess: 0.33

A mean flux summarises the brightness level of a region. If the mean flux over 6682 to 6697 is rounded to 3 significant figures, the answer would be 9.21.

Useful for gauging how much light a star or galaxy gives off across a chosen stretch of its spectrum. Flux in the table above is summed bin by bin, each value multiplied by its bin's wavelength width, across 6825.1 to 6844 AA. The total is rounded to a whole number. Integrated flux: 169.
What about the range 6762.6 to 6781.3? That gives 170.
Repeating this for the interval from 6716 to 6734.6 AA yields 169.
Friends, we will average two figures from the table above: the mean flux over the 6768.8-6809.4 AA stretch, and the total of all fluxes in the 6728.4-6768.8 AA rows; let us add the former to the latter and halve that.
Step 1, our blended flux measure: 64.0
